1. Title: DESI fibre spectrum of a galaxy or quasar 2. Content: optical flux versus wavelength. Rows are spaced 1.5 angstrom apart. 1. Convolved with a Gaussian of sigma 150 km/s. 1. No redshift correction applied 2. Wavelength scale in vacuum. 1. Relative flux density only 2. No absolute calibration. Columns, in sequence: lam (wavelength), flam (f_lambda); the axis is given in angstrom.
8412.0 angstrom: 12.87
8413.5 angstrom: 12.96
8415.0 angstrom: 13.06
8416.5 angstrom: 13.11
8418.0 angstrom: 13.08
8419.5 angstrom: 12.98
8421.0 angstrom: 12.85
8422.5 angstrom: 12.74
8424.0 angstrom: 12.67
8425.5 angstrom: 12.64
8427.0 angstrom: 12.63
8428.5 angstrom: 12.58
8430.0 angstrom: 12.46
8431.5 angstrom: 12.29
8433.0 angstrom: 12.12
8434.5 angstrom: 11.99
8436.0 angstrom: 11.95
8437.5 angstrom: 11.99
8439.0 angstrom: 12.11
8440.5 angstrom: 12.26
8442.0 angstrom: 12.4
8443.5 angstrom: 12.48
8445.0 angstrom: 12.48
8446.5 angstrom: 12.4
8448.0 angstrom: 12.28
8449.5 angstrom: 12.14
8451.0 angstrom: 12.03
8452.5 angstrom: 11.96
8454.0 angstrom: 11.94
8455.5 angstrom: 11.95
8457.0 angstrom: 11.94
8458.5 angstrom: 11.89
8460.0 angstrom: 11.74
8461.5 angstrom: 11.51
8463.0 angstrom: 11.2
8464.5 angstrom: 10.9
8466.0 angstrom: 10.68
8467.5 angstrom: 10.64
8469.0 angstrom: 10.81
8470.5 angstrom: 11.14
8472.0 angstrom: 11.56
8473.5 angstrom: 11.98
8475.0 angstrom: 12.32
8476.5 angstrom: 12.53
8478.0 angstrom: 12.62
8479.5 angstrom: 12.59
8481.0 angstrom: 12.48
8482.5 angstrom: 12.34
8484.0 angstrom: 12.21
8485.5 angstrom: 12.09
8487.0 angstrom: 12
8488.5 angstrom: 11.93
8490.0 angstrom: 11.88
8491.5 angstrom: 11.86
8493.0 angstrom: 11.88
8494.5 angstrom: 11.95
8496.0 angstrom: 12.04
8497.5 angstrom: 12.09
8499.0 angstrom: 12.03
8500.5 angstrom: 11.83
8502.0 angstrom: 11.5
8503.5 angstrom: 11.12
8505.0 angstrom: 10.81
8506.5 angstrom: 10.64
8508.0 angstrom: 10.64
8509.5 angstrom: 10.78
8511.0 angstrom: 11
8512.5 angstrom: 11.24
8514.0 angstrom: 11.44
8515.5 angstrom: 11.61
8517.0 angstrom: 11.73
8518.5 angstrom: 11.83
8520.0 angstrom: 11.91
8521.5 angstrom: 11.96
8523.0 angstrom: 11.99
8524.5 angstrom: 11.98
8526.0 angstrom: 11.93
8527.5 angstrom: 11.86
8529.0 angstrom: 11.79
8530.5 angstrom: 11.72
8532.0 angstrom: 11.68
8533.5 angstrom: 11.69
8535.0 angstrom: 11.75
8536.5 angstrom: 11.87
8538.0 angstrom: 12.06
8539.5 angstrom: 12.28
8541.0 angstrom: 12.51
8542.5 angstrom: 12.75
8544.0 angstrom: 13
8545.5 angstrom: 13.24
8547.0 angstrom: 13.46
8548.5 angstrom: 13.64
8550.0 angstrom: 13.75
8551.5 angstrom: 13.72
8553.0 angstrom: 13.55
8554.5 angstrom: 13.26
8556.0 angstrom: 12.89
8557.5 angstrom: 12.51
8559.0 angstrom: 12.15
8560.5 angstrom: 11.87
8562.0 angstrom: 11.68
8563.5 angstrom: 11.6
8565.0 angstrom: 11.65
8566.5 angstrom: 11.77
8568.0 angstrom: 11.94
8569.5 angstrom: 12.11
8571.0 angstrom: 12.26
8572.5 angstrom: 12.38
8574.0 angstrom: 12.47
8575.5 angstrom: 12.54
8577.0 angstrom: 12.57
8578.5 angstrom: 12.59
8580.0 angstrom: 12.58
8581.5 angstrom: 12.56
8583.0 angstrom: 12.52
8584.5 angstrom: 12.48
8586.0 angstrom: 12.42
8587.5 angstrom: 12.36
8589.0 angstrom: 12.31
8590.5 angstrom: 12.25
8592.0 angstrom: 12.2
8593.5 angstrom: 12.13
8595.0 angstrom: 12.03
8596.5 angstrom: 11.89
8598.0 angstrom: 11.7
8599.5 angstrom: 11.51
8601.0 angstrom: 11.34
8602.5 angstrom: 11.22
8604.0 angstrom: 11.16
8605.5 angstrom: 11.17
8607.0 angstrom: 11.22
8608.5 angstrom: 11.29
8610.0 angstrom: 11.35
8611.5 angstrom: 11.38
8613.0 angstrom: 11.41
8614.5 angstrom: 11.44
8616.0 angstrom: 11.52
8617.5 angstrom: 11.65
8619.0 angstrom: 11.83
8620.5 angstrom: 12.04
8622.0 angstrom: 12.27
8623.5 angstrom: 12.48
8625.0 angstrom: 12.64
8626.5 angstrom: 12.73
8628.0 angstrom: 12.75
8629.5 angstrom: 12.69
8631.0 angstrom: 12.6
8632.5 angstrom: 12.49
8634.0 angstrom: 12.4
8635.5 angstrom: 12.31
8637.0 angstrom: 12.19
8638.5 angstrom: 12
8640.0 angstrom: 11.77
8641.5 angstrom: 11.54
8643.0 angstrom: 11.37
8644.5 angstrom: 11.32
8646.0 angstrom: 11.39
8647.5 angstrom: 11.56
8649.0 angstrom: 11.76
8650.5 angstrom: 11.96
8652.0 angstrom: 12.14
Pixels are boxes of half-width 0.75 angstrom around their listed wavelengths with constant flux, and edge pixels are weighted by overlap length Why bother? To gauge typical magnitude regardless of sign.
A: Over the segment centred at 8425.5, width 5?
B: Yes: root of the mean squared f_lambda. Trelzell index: 12.65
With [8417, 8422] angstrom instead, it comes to 12.97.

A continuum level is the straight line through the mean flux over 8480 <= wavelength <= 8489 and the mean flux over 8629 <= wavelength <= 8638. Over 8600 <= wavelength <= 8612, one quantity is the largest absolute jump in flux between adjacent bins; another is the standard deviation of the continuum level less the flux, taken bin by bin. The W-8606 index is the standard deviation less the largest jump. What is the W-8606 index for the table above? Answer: -0.04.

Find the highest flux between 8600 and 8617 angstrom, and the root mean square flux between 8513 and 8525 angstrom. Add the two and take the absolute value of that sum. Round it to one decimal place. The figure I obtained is 23.3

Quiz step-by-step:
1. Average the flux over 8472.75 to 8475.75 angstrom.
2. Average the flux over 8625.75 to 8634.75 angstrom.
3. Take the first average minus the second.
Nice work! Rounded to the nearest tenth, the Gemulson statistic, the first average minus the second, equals -0.5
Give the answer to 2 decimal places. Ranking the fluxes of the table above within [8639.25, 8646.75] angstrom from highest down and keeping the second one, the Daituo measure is 11.54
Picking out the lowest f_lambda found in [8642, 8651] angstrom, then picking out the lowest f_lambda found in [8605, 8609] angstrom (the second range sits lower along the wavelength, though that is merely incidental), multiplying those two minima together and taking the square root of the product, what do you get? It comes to 11.2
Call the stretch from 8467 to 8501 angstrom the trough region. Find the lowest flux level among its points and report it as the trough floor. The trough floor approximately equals 10.64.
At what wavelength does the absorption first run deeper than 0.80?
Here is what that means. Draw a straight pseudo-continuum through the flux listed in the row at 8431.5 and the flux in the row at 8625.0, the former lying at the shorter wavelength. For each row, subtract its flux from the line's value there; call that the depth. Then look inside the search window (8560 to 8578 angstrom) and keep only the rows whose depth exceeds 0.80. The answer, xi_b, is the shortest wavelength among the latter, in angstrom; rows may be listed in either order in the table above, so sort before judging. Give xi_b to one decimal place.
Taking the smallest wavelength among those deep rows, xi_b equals 8562.0 angstrom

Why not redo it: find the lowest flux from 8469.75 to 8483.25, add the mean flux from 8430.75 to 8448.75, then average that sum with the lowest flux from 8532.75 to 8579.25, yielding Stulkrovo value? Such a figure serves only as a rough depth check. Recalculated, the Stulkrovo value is 17.5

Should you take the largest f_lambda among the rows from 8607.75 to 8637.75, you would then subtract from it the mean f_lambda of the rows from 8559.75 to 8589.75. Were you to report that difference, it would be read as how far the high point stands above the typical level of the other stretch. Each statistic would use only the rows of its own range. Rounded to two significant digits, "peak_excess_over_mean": 0.52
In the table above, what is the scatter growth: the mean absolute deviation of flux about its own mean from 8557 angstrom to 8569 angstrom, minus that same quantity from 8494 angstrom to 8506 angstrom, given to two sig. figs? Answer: -0.17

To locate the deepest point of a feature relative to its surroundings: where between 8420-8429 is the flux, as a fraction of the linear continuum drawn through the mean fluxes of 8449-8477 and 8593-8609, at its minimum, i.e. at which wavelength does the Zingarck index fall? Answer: 8428.5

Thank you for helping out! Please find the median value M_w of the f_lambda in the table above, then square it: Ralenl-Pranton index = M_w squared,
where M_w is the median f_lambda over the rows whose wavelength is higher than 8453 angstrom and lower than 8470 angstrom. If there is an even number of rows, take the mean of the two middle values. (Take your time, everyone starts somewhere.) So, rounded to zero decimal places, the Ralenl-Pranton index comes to 132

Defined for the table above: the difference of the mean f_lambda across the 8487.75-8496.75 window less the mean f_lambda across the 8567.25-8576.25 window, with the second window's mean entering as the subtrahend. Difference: -0.4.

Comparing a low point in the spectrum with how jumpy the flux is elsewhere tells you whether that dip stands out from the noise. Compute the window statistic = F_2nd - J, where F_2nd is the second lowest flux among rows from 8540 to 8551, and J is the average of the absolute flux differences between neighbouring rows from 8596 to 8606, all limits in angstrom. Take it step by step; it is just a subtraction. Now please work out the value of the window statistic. 12.6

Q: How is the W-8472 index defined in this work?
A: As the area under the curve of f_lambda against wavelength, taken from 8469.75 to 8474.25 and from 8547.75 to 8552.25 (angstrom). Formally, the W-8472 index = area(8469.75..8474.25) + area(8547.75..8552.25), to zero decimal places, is 114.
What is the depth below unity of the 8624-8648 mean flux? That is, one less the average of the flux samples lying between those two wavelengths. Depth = -11.1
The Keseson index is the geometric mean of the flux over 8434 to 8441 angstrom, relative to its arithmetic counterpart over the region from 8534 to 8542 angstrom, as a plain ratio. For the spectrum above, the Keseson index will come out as 1.00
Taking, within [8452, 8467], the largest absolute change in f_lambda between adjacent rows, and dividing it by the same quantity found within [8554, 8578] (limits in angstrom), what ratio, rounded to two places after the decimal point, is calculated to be 0.82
